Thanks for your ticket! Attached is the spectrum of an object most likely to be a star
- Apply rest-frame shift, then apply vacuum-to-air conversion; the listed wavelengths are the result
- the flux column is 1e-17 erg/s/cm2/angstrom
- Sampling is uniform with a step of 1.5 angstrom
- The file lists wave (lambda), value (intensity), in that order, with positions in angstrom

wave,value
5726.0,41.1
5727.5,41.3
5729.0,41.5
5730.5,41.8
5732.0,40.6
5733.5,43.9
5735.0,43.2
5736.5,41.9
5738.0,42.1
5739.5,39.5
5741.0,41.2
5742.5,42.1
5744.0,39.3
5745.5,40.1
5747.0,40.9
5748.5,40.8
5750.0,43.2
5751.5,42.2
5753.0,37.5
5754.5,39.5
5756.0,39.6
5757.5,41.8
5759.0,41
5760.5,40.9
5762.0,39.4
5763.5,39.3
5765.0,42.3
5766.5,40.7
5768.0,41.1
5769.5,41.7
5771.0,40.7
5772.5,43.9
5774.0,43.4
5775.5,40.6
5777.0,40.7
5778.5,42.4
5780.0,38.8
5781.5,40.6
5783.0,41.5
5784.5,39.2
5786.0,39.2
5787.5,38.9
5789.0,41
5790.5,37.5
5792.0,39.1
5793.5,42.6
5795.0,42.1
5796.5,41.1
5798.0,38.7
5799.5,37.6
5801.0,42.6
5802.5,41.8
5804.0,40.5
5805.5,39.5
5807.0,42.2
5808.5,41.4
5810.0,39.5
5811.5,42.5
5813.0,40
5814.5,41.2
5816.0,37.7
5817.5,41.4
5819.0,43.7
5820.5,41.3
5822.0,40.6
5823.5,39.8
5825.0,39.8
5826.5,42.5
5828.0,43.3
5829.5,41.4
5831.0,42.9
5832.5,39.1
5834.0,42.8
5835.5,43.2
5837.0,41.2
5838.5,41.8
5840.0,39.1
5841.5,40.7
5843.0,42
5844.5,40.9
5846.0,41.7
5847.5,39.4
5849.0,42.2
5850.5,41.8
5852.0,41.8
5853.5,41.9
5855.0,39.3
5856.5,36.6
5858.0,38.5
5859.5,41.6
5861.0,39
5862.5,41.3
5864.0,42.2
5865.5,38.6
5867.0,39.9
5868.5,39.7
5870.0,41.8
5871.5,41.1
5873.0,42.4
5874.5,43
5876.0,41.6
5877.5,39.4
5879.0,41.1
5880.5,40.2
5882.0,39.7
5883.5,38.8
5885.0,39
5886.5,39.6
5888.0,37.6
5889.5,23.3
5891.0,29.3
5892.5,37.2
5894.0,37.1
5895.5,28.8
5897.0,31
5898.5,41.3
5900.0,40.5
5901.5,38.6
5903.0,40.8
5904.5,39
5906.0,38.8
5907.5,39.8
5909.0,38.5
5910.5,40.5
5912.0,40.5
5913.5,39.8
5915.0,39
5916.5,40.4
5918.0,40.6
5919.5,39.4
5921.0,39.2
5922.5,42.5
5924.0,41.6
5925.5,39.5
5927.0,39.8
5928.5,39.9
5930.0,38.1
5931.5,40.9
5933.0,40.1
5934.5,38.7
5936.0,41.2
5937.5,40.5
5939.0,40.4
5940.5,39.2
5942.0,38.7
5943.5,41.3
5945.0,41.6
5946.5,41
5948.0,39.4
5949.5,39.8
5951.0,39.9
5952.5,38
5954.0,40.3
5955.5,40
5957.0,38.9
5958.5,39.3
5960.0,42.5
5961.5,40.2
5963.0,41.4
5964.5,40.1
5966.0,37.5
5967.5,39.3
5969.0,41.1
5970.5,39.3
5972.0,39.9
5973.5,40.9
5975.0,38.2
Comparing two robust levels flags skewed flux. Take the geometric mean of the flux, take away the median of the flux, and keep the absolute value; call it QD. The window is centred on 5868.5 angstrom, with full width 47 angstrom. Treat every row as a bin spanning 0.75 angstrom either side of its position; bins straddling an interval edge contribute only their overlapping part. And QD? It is 0.67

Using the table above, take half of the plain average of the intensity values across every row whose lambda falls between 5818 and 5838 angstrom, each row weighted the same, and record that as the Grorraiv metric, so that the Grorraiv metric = 20.8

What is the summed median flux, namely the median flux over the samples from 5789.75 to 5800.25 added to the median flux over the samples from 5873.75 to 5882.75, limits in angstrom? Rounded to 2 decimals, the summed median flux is 79.75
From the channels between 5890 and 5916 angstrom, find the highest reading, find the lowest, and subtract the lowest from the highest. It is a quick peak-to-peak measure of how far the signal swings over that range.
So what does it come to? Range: 12.5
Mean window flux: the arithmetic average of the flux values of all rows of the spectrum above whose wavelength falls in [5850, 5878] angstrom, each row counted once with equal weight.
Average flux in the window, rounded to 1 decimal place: 40.6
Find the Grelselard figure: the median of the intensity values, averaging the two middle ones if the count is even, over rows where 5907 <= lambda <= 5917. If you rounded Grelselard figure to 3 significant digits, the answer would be 39.8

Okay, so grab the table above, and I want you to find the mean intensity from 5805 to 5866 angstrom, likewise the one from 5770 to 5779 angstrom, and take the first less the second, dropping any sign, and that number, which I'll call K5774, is 1.0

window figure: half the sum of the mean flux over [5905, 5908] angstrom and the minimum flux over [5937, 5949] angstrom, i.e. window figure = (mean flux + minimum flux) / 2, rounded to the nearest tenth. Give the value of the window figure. 39.0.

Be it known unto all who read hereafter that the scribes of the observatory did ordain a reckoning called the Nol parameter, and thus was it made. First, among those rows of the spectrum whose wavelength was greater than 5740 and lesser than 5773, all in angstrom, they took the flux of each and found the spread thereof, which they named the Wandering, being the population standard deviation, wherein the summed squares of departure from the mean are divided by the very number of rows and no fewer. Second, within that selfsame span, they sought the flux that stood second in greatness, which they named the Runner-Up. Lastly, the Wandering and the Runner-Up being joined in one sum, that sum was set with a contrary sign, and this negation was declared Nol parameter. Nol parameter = -44.6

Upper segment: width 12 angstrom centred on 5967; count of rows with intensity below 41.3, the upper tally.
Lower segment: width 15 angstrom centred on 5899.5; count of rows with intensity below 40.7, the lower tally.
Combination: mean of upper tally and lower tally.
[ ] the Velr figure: 7.50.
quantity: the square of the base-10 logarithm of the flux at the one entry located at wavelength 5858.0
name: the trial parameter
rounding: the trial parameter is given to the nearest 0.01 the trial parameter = 2.51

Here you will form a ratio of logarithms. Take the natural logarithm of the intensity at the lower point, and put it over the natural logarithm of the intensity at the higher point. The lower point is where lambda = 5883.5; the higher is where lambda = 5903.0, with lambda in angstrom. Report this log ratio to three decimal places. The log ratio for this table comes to 0.986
